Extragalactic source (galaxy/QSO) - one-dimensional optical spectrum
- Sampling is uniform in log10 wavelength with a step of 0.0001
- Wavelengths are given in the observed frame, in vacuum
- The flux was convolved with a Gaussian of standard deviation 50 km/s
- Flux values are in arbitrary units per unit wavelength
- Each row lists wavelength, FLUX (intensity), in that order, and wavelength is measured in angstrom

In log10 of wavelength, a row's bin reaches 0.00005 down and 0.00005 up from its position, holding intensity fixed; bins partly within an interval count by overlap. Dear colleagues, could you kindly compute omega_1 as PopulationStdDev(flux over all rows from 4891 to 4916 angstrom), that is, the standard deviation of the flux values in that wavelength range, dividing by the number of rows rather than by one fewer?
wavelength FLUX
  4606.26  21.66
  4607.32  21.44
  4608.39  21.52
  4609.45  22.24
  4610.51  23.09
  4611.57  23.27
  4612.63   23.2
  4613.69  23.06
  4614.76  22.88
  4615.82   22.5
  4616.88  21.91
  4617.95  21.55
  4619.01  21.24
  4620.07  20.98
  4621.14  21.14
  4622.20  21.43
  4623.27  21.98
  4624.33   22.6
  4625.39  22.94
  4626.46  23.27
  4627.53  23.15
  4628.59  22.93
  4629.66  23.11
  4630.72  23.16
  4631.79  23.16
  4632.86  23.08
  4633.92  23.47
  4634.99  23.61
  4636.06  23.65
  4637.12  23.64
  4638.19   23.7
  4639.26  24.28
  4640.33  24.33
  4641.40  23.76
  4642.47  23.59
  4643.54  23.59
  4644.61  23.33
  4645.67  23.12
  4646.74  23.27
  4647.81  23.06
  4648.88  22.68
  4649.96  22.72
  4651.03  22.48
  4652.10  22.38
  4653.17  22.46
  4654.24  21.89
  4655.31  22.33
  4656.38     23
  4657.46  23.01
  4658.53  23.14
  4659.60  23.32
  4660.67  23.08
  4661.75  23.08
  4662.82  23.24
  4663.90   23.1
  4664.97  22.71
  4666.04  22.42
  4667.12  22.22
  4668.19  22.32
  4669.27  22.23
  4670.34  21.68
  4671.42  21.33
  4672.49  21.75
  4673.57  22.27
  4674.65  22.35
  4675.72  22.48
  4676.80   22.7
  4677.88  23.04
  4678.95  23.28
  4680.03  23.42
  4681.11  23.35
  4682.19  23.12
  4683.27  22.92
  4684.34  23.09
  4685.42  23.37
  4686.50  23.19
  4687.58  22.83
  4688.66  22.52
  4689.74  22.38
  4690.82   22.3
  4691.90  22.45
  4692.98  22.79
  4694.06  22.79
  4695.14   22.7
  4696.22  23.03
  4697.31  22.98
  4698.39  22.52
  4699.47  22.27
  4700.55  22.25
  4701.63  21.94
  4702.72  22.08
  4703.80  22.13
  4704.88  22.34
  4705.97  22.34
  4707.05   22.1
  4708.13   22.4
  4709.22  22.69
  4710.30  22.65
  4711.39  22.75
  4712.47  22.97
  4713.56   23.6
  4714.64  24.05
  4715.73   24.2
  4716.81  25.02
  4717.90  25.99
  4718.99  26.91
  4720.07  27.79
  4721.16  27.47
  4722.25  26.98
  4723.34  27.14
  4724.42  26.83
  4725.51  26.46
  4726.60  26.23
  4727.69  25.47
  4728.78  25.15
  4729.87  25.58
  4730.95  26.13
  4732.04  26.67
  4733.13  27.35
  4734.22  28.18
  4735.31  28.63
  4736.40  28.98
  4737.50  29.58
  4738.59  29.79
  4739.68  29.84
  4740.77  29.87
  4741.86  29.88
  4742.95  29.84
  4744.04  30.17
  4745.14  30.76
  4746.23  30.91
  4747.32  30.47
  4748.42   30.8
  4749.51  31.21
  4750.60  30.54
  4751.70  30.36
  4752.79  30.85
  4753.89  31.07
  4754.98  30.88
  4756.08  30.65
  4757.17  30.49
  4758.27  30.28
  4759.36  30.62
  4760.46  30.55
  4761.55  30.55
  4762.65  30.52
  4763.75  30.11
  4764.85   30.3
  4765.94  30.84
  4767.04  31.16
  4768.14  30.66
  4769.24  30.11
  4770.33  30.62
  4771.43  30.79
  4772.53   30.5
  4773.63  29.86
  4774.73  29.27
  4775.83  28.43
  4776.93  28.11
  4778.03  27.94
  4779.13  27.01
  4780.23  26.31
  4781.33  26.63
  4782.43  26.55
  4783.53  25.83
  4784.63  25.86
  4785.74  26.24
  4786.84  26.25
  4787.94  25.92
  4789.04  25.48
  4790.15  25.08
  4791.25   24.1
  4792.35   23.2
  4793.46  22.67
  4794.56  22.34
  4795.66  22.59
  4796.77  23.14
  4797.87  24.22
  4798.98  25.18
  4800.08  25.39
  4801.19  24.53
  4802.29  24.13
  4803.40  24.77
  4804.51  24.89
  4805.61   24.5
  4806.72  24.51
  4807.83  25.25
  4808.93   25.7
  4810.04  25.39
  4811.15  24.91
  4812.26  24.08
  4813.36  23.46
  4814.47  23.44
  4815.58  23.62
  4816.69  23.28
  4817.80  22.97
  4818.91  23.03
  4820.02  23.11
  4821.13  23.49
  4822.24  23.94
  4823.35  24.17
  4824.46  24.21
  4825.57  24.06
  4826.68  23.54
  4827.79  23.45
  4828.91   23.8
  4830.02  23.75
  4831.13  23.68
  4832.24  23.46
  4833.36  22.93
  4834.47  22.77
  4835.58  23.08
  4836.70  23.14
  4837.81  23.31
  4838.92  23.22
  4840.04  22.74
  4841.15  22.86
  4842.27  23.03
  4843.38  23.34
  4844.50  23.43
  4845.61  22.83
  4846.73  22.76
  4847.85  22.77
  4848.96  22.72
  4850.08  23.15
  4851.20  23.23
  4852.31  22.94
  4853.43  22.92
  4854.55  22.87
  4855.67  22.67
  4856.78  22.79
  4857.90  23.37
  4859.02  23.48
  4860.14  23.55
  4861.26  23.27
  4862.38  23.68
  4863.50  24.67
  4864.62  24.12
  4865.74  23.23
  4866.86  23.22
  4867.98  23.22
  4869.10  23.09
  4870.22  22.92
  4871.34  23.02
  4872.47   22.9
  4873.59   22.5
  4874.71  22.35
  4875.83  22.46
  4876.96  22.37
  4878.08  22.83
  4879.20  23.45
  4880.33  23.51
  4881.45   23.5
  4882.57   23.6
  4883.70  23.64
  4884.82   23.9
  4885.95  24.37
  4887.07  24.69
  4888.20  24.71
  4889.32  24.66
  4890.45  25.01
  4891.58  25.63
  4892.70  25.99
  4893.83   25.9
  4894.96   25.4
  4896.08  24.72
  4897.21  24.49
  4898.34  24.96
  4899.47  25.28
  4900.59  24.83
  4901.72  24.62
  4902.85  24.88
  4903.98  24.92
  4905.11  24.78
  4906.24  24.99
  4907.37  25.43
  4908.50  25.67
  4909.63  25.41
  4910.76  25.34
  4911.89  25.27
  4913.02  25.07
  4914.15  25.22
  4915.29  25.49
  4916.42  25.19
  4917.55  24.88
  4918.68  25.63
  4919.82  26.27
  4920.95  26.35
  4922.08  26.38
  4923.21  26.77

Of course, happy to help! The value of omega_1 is 0.4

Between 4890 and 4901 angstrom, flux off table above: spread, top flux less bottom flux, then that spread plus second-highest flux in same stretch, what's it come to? 27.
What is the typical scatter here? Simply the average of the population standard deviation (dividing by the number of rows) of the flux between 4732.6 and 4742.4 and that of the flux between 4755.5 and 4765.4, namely 0.51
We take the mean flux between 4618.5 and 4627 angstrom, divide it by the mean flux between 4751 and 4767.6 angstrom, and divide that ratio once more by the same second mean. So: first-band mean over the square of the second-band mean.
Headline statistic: 0.023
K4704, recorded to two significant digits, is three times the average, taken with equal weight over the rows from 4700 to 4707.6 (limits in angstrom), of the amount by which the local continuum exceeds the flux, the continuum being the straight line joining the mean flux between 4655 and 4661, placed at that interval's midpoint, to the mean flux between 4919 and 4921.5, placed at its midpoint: 4.2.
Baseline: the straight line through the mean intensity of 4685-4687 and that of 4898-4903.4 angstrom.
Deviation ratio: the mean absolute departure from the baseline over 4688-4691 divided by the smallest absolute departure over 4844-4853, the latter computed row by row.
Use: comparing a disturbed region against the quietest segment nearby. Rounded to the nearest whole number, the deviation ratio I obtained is 1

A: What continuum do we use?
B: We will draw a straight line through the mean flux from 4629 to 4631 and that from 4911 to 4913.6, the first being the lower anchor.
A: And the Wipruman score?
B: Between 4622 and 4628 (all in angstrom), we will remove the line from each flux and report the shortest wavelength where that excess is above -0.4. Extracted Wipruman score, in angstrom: 4625.39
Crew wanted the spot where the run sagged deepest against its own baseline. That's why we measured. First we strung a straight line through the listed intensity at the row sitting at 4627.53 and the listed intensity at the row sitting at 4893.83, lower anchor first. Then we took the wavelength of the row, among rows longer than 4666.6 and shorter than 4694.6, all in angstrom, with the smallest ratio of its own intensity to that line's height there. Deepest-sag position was 4671.42 angstrom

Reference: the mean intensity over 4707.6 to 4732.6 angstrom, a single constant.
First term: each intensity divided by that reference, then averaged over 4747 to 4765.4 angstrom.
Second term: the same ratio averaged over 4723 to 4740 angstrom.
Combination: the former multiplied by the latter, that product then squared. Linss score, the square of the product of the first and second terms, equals 1.7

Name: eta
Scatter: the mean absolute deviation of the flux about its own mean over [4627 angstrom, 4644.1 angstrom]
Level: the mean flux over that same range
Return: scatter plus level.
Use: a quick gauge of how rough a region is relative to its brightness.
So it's 23.8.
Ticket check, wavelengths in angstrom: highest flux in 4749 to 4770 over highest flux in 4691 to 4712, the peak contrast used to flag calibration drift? 1.4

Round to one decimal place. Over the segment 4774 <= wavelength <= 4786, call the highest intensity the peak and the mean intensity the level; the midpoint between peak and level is 28.2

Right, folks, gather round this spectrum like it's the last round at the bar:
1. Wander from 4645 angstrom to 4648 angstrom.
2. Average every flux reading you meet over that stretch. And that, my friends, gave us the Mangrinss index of 23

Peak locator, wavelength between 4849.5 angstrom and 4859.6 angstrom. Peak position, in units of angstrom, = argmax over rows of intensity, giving 4859.02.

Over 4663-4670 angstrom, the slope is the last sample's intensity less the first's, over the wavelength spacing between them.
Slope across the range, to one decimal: -0.2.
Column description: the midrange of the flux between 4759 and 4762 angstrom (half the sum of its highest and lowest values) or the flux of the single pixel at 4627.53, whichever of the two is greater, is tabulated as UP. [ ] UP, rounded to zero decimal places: 31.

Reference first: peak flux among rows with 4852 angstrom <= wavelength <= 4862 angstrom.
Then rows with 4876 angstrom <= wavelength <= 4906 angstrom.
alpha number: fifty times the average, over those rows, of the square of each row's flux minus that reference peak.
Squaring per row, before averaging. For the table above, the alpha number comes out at 83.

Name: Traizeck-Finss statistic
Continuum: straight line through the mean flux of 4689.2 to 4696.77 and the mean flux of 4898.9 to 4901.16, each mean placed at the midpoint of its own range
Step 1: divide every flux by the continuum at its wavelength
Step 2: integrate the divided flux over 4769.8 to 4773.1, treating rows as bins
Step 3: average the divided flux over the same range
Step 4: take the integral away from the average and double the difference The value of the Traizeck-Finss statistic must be -5.97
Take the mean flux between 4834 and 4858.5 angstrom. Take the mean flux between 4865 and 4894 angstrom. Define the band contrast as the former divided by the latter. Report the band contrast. 0.97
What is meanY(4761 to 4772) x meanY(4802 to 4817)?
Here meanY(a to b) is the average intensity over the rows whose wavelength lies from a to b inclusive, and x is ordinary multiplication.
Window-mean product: 747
